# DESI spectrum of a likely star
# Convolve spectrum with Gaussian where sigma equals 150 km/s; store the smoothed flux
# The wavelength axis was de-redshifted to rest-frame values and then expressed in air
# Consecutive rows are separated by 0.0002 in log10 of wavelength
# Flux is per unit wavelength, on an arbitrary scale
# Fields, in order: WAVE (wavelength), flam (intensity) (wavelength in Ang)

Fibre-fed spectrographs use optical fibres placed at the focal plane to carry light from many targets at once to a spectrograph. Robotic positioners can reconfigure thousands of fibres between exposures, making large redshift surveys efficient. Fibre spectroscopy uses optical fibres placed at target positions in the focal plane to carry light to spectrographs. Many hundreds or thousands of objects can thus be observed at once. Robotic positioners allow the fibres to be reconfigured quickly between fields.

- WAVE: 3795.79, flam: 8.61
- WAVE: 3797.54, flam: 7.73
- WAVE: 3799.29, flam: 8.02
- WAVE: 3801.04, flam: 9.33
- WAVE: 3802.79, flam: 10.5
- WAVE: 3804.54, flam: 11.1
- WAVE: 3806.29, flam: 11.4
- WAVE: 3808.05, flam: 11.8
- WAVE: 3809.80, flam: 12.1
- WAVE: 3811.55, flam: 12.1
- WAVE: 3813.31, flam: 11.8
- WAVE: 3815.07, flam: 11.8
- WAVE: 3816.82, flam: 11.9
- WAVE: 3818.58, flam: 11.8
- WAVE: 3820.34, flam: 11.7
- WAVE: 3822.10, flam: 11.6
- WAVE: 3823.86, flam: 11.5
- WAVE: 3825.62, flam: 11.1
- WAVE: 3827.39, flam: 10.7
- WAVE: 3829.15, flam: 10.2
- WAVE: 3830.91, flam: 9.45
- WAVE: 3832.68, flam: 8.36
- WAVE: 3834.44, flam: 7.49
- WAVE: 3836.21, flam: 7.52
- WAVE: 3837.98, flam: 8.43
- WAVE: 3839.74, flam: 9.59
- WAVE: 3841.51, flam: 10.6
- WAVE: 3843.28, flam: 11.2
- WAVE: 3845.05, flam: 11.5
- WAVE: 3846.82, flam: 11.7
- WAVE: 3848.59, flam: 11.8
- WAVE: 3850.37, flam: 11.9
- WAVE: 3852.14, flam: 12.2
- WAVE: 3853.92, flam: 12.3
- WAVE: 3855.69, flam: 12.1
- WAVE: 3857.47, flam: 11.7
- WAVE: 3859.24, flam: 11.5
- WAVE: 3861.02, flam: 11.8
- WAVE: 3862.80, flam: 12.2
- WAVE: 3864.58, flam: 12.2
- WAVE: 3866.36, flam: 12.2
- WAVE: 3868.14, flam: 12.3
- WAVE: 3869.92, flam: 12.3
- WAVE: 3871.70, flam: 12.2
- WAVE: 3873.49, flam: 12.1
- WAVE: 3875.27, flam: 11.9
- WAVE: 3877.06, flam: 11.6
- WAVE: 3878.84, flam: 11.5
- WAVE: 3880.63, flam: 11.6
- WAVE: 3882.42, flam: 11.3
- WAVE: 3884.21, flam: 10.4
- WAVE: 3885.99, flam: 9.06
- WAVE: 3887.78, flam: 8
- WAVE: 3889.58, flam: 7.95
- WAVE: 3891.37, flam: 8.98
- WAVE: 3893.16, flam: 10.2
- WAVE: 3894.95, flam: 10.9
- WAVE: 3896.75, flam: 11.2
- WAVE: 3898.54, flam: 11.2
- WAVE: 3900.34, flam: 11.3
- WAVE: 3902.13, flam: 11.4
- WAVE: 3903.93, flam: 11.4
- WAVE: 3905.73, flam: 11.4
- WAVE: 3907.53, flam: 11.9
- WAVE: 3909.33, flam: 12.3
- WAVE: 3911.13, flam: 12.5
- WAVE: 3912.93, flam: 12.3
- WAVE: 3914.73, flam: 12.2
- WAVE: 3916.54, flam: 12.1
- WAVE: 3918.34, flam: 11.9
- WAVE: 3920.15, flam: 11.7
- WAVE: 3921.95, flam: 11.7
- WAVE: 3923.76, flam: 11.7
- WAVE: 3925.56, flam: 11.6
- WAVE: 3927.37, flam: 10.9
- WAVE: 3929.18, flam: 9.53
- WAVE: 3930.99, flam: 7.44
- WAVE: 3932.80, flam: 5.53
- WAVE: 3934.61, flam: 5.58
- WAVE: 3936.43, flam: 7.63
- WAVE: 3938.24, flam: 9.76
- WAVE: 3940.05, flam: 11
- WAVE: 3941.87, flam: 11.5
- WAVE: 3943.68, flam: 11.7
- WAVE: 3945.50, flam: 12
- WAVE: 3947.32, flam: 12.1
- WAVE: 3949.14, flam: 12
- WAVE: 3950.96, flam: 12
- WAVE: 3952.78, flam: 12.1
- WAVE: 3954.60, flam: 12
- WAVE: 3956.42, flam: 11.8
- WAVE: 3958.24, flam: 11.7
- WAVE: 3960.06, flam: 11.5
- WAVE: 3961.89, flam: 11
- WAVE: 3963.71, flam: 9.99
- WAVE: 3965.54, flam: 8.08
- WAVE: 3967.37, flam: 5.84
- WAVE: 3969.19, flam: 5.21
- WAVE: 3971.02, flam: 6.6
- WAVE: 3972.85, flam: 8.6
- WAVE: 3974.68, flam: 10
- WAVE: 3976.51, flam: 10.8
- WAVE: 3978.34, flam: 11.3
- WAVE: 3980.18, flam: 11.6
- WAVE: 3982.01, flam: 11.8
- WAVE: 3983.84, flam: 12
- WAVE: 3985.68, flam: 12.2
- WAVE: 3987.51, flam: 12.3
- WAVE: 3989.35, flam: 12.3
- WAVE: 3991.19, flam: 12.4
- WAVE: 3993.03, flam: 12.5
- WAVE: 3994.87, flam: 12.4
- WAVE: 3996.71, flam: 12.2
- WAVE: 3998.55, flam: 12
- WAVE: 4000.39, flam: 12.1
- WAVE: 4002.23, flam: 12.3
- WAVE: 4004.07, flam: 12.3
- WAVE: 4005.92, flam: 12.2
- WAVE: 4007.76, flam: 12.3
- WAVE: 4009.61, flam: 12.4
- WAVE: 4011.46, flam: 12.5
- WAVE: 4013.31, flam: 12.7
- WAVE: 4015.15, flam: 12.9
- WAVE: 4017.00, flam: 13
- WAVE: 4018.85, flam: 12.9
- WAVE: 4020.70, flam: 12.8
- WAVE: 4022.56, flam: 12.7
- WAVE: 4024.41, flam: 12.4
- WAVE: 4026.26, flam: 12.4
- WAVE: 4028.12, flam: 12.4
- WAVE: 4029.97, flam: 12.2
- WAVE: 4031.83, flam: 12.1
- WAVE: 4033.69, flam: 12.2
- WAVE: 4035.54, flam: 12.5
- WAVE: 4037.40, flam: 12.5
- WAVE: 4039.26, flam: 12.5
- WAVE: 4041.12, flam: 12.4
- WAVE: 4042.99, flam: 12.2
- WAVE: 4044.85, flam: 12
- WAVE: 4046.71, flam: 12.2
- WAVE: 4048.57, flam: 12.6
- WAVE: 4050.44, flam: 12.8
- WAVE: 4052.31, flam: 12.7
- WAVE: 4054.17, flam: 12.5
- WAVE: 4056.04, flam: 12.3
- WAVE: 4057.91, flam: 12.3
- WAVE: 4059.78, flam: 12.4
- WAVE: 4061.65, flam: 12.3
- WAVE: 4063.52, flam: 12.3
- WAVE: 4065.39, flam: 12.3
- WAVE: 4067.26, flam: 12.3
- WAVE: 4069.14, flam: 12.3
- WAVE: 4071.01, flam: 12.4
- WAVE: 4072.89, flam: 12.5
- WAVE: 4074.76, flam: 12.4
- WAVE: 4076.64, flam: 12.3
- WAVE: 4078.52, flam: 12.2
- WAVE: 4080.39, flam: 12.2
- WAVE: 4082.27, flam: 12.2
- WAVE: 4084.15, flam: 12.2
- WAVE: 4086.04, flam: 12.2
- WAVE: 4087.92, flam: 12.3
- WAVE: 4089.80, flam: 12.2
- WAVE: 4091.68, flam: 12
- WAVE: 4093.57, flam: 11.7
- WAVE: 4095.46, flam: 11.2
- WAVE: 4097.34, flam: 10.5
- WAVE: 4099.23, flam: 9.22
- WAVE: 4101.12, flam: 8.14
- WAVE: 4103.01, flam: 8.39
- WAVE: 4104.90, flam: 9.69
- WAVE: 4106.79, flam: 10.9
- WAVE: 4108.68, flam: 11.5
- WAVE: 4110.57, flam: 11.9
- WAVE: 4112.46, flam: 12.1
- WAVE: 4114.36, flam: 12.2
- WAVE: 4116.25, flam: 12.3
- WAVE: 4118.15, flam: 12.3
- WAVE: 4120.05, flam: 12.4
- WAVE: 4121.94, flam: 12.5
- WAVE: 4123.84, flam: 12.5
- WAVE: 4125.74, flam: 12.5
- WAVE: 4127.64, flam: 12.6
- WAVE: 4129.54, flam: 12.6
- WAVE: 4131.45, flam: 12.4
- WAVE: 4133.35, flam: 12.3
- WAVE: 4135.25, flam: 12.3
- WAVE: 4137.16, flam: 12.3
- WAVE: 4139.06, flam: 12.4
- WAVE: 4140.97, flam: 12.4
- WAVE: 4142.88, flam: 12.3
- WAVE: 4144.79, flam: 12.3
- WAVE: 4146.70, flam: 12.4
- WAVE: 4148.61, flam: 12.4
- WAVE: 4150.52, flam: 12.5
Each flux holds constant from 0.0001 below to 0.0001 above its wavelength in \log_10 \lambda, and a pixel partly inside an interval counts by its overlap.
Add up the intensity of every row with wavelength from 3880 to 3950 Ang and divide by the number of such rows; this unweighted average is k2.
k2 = 10.6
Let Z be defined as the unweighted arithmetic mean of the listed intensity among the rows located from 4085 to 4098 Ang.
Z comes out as 11.7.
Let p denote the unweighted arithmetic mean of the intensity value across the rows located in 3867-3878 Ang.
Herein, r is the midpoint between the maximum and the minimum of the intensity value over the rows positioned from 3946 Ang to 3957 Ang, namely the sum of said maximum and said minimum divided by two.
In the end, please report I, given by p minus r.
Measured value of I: 0.1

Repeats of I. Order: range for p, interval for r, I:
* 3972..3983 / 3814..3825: -1.0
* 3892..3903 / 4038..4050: -1.3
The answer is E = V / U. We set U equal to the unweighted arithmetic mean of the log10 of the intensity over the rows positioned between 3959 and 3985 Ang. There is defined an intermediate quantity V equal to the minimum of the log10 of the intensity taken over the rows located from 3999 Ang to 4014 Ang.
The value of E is 1.12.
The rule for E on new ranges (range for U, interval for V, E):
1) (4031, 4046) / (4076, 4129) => 0.84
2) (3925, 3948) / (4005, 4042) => 1.11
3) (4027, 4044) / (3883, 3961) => 0.68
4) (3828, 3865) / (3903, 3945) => 0.72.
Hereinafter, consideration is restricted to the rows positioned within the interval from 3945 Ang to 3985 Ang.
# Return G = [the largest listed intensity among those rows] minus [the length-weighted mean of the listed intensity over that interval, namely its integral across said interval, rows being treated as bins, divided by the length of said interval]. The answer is 1.7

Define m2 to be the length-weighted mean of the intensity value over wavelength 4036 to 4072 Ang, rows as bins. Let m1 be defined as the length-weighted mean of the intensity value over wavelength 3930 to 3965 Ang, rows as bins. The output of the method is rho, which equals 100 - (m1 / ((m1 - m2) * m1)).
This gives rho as 101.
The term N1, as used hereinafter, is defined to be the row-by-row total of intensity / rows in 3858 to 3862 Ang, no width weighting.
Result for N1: 23.3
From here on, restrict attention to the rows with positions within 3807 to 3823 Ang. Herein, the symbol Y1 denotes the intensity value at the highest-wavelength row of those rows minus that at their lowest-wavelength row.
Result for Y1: -0.20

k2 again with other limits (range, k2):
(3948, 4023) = 11.4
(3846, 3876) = 12.0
